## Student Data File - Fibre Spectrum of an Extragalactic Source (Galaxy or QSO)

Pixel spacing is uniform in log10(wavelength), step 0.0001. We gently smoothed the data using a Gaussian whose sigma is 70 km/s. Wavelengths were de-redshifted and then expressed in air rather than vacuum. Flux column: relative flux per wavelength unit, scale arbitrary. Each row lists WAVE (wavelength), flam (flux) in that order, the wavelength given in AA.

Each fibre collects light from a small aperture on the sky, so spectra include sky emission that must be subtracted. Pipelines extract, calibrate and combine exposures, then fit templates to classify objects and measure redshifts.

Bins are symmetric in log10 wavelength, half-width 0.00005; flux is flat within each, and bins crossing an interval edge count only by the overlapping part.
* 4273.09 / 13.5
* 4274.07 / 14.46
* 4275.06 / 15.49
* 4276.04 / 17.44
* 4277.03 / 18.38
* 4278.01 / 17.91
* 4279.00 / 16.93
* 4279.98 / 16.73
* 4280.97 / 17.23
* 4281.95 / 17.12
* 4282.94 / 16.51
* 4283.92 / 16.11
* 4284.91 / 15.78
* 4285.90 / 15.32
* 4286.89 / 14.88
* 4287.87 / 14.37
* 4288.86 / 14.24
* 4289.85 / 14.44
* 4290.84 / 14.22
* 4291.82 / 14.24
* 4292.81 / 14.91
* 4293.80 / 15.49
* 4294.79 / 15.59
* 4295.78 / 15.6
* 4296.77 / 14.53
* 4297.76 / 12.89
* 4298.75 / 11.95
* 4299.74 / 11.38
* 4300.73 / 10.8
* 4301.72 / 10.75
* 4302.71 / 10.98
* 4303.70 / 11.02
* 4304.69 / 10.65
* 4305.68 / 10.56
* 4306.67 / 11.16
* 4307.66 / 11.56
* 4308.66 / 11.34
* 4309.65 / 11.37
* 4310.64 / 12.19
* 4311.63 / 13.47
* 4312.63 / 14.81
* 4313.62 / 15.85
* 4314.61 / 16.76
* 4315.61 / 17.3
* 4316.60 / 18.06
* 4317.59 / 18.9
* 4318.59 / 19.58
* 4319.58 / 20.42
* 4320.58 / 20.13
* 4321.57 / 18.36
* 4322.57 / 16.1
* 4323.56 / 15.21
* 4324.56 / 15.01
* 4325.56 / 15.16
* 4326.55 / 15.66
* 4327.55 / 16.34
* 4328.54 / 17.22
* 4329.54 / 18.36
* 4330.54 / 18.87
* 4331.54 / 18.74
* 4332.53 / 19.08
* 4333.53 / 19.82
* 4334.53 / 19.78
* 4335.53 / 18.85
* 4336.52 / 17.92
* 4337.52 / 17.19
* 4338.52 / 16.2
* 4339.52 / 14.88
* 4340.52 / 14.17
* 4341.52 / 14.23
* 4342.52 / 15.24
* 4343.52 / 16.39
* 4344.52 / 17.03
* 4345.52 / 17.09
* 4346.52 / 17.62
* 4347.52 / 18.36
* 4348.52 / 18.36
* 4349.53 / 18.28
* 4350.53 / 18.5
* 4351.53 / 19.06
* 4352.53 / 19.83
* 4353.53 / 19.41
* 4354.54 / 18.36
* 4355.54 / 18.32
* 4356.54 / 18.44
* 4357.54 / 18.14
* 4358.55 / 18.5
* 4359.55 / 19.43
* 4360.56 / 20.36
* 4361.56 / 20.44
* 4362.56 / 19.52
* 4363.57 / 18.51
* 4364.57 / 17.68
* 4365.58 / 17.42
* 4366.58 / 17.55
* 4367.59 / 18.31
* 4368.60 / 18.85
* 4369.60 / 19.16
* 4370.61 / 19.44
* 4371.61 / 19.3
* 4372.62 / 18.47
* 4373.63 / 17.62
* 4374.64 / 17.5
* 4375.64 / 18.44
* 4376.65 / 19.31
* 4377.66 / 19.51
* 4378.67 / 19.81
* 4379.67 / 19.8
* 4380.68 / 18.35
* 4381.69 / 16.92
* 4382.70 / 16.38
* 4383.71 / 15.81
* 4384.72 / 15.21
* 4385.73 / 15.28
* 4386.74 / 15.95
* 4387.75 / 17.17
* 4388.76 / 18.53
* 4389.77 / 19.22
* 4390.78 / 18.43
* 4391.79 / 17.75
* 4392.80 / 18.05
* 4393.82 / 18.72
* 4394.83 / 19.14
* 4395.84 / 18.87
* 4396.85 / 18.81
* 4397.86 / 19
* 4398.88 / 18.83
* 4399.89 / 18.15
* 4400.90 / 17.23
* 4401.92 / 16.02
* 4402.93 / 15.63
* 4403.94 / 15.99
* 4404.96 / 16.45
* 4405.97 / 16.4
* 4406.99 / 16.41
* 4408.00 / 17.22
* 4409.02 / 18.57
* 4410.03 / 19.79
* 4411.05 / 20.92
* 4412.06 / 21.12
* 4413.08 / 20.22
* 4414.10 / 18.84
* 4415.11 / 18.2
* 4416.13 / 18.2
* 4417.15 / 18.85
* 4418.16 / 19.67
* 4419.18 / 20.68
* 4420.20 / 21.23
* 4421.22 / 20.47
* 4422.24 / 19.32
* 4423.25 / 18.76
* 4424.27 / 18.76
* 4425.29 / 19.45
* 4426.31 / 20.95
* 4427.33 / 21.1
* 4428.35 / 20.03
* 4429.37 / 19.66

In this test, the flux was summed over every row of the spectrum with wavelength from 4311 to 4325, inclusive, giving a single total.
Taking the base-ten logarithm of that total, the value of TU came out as 2.38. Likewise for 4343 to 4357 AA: 2.41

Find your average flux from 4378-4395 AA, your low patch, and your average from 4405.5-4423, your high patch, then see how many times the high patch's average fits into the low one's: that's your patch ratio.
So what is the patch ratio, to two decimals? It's 0.92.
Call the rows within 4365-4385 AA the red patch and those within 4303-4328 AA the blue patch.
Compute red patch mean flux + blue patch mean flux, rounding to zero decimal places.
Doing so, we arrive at 33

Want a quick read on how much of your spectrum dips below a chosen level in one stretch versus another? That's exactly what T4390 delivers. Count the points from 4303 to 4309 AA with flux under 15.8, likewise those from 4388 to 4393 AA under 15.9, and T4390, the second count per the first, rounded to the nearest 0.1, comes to 0.0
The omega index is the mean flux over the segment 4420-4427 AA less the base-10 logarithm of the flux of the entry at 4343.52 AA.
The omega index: 18.6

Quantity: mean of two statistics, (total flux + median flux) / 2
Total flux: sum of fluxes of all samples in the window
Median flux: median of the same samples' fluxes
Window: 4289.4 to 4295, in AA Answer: 52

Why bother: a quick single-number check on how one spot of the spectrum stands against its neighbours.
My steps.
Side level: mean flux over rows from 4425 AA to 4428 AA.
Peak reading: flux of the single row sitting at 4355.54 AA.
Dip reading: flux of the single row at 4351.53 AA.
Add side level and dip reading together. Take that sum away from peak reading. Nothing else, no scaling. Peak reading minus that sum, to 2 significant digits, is -21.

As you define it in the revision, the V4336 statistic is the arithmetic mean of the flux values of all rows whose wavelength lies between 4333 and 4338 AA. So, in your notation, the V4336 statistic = 18.7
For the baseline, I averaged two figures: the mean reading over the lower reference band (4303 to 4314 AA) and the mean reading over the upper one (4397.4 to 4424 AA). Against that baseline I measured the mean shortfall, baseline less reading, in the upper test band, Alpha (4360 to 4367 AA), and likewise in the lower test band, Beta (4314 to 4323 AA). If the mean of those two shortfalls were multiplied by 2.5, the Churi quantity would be -8.1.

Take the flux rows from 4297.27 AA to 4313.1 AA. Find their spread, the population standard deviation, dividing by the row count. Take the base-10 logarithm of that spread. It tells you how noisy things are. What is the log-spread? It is 0.05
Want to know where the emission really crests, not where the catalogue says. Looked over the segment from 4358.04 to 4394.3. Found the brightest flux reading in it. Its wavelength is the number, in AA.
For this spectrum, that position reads 4361.56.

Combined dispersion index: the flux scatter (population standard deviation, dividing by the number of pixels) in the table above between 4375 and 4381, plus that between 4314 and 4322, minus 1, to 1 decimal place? 0.8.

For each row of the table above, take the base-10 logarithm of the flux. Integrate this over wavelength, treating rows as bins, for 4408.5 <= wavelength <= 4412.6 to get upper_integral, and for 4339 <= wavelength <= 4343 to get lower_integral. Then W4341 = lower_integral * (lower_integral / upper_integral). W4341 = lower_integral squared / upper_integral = 4.1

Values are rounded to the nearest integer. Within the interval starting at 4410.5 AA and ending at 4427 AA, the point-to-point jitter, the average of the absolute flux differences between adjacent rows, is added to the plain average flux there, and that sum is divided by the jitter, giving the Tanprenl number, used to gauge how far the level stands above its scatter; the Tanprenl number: 28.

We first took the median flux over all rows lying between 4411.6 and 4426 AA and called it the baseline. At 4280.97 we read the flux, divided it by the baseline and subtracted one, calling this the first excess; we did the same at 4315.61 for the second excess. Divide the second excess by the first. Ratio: 1.0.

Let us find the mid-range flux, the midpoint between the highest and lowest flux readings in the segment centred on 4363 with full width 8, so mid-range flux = 18.93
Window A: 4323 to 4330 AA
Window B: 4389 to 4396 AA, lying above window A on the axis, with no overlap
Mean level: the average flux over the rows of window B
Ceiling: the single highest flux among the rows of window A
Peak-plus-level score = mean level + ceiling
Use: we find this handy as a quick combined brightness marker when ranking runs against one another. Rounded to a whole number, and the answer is 37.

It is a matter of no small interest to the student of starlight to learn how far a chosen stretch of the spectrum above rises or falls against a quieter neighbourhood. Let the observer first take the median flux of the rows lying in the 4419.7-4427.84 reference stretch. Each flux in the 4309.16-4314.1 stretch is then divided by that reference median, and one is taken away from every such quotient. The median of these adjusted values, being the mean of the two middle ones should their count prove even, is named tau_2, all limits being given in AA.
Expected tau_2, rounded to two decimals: -0.33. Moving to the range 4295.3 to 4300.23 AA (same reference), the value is -0.35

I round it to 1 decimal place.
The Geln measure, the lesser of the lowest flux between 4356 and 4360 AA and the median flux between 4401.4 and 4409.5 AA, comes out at 16.4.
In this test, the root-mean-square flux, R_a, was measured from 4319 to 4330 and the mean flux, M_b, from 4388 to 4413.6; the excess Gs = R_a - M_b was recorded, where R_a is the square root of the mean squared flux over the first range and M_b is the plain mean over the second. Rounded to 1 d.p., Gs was -1.0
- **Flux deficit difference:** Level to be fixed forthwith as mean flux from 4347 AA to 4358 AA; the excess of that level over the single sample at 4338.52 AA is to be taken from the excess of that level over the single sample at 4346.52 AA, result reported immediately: -1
